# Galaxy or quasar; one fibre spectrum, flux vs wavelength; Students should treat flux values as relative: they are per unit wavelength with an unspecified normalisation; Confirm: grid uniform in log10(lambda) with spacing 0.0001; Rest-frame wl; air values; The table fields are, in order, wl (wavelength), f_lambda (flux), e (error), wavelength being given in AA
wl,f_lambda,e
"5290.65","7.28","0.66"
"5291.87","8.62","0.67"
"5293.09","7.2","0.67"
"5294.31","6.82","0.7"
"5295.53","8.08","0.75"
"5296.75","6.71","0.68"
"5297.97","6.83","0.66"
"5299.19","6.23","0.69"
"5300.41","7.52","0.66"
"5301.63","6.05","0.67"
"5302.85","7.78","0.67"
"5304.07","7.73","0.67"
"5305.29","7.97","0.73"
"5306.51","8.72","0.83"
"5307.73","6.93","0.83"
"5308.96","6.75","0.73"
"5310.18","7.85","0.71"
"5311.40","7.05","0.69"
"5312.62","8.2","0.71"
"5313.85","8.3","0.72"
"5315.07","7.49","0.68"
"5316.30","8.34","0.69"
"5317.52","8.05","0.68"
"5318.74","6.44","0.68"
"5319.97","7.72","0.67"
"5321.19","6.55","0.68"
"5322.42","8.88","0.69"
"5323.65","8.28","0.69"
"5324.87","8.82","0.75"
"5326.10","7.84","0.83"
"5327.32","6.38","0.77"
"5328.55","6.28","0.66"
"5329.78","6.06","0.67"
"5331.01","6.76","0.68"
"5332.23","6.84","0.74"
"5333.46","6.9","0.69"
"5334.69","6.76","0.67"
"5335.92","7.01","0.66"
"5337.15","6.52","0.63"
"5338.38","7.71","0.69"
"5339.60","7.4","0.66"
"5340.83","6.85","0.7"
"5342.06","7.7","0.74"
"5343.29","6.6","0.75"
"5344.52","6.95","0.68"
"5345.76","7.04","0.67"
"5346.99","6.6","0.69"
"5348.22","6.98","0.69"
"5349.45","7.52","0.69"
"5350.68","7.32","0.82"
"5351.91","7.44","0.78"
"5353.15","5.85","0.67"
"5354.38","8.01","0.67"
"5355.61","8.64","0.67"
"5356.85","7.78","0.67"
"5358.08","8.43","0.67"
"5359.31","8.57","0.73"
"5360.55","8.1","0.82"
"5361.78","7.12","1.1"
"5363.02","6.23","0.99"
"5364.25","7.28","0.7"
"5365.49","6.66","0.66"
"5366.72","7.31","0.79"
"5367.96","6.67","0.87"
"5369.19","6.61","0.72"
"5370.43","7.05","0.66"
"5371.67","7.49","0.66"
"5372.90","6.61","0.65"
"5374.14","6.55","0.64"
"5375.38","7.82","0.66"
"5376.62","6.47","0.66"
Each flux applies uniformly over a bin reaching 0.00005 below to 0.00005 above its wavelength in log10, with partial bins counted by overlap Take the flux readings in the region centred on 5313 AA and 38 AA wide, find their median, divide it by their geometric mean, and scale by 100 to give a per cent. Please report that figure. 102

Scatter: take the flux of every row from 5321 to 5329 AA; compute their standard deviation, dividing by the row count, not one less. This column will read 1.1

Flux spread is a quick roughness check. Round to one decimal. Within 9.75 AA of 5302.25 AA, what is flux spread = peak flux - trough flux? 2.7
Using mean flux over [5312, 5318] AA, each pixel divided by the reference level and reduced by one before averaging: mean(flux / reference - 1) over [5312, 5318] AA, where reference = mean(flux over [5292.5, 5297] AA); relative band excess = 0.12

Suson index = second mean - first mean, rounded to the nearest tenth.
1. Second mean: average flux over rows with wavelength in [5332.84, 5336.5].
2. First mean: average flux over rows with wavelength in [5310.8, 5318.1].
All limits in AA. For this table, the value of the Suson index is -1.0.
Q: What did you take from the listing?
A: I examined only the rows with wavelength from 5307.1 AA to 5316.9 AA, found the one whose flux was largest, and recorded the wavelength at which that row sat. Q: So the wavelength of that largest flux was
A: 5316.30 AA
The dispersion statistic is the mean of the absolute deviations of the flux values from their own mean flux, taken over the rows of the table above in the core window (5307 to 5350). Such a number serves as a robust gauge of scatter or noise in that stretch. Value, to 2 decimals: 0.63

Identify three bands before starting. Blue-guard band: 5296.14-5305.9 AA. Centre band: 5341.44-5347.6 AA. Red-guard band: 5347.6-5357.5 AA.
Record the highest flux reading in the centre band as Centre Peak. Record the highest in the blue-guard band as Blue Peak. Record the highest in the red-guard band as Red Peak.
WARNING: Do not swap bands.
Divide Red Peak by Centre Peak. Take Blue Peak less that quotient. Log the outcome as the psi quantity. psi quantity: 6.8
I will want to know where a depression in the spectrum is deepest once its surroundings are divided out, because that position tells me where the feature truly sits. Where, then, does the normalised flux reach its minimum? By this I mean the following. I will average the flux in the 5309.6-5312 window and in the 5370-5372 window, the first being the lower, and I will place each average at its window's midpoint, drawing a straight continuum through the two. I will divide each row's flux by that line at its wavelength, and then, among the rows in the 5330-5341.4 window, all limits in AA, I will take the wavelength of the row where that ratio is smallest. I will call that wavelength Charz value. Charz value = 5337.15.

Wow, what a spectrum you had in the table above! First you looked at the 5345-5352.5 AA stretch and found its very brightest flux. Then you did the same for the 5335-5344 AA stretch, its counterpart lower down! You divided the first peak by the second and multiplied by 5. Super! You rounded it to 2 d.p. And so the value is 4.88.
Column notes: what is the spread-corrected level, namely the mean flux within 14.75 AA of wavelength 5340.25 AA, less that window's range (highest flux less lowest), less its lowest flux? -1.04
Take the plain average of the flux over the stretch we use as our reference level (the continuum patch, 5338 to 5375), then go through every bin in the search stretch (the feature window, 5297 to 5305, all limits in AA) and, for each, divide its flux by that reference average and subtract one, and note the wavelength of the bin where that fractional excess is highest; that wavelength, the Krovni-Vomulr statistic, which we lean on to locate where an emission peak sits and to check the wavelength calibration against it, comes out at 5302.85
